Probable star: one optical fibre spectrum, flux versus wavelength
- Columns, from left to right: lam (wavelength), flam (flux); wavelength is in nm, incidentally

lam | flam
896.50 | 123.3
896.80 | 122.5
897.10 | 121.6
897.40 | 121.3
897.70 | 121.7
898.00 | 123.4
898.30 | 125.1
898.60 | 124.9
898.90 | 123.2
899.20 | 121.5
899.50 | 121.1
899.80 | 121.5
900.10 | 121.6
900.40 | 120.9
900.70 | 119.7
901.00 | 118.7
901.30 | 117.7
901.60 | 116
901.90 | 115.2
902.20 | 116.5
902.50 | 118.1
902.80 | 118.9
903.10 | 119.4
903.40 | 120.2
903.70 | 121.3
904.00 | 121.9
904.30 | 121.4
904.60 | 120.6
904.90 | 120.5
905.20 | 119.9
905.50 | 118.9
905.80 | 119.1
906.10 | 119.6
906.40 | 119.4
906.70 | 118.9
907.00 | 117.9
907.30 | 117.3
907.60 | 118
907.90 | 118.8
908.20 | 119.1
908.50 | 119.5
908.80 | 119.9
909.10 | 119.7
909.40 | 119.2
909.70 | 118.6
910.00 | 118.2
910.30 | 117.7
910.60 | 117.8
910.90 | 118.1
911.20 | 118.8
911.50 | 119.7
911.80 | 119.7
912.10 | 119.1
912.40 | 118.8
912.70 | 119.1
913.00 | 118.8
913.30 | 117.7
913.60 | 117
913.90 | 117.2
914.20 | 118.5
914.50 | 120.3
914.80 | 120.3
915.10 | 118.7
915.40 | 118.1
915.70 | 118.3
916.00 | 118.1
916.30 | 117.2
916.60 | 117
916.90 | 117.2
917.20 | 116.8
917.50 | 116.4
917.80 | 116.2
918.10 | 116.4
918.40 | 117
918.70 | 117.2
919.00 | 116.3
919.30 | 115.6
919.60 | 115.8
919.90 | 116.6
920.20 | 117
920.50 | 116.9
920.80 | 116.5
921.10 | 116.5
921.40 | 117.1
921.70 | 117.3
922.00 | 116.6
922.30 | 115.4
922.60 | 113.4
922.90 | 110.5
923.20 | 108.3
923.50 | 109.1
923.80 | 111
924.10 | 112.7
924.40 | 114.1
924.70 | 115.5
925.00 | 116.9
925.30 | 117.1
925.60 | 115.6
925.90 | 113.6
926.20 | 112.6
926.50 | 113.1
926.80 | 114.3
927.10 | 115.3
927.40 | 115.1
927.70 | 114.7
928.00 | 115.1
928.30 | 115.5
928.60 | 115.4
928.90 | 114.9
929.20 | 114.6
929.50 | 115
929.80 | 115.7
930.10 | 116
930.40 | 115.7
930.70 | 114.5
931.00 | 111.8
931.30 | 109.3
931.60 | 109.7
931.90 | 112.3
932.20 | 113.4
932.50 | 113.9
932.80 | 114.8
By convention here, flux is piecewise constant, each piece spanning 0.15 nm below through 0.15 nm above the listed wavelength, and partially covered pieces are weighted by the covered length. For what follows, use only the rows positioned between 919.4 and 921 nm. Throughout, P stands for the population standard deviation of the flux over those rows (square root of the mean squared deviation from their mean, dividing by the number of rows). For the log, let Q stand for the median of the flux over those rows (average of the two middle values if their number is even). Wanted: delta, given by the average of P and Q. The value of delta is 58.5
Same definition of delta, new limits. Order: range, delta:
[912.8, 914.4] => 59.2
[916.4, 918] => 58.6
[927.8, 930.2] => 57.8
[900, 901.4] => 60.6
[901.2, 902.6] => 58.8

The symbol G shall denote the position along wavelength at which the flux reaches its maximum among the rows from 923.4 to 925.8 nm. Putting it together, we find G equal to 925.30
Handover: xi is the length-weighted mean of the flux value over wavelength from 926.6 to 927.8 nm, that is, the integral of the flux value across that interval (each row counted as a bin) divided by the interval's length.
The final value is 115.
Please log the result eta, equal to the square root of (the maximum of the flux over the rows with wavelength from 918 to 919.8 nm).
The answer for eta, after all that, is 10.8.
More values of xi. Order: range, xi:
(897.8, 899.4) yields 123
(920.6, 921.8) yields 117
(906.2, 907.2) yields 119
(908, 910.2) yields 119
